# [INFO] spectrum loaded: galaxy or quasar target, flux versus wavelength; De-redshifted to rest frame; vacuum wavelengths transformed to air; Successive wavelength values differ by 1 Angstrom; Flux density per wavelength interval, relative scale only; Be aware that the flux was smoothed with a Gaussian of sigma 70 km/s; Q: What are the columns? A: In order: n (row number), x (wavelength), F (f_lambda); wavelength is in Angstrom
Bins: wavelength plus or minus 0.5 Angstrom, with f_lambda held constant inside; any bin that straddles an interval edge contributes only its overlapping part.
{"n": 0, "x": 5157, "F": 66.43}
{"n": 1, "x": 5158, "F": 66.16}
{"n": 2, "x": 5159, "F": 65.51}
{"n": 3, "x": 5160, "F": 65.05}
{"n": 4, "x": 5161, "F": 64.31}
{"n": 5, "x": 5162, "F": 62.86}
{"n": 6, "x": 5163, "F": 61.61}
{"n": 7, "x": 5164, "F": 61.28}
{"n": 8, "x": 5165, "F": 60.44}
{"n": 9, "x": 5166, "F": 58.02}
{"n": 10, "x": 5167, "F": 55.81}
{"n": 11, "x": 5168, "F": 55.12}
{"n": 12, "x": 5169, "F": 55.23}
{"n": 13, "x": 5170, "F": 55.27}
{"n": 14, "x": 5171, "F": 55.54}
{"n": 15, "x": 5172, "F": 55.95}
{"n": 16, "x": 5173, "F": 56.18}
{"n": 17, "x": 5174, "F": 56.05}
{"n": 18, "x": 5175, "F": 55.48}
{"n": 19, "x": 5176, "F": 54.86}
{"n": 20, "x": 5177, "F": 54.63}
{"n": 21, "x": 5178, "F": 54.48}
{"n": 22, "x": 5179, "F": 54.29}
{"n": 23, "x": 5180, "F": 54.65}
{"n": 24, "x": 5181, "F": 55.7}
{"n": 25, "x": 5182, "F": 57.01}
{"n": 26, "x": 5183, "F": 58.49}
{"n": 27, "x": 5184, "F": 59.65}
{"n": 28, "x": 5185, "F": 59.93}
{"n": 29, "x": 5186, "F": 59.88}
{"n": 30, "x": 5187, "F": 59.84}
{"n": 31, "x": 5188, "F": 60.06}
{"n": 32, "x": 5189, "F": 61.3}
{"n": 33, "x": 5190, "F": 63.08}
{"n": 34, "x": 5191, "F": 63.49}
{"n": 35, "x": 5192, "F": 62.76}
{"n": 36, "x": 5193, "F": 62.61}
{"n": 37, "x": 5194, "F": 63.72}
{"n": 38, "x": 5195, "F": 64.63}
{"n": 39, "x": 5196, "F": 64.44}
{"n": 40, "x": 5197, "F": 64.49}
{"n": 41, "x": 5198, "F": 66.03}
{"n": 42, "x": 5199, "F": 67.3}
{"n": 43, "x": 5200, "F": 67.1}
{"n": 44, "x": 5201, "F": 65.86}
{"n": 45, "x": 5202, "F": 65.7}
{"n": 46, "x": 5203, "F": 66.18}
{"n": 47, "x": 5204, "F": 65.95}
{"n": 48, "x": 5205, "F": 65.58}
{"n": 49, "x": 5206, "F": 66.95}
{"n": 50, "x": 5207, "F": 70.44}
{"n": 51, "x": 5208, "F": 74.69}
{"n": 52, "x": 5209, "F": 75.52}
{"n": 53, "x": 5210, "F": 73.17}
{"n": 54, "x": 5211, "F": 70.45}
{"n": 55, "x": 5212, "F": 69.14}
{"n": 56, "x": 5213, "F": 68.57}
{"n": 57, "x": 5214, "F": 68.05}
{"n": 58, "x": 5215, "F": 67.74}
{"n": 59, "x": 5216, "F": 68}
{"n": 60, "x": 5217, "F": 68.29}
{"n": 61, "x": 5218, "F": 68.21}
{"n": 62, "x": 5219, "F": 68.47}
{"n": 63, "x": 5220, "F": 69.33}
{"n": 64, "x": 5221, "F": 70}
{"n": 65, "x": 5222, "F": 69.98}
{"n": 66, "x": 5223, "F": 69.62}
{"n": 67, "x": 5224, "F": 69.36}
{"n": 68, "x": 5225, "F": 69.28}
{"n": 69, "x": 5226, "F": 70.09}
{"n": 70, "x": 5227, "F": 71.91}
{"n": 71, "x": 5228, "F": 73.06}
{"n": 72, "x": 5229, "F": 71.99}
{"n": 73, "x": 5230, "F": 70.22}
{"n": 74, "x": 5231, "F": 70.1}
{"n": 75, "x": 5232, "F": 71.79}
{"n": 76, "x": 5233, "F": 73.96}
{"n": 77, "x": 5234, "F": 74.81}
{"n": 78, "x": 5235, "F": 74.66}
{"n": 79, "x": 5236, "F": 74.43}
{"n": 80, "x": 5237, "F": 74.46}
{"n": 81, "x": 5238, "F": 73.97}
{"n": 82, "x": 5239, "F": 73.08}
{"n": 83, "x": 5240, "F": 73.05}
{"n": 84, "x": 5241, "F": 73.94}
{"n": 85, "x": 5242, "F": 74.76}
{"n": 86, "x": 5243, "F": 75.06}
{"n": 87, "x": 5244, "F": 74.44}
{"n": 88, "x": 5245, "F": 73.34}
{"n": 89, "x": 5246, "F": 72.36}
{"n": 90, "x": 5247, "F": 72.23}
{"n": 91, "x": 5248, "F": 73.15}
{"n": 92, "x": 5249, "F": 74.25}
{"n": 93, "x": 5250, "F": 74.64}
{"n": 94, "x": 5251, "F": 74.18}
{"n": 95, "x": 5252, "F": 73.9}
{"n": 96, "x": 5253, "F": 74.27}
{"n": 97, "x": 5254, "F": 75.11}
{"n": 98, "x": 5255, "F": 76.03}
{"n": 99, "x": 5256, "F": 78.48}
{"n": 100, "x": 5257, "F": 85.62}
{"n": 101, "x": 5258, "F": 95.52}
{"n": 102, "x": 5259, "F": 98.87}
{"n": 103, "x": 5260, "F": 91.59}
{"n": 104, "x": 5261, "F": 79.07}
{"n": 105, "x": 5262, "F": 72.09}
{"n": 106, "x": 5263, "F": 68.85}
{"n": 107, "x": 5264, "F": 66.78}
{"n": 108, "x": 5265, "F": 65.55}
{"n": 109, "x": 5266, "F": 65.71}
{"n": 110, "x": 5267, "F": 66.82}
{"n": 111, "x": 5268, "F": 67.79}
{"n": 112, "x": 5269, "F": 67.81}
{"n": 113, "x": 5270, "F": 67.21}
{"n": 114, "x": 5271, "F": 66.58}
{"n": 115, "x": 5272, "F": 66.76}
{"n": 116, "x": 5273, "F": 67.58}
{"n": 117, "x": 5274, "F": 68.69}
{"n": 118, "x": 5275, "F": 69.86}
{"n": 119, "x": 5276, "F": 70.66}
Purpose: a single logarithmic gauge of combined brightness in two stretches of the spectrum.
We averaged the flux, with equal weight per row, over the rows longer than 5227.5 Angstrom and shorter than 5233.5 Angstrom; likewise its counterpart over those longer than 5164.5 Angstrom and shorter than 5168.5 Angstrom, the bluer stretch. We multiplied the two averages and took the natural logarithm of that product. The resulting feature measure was 8.32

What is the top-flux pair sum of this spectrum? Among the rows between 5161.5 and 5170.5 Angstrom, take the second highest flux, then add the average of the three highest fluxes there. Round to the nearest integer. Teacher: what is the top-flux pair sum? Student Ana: 124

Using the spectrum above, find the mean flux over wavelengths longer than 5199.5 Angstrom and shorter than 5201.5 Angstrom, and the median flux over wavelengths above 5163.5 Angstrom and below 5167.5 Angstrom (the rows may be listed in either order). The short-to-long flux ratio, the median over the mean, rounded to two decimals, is 0.89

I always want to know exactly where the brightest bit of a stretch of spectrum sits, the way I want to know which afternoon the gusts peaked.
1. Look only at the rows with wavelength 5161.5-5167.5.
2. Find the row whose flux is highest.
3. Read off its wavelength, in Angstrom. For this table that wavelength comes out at 5162 Angstrom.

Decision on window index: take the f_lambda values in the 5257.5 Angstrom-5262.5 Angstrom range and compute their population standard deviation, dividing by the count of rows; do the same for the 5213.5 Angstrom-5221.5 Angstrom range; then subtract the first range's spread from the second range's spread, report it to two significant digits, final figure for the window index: -9.5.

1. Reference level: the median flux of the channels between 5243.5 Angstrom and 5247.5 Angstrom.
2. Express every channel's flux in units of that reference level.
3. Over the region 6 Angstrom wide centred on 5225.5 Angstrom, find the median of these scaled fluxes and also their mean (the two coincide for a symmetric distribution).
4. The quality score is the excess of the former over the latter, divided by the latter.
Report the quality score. -0.010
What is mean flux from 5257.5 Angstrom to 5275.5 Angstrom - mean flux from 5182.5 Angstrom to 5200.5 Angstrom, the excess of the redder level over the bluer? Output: 10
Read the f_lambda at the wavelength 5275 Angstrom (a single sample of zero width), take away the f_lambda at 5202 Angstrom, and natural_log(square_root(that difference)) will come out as 0.71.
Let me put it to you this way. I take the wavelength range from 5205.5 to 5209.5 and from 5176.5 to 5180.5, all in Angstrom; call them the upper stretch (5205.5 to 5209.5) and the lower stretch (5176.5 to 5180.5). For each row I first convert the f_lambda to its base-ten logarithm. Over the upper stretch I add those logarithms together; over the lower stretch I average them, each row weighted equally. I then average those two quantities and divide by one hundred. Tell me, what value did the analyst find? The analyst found 0.0458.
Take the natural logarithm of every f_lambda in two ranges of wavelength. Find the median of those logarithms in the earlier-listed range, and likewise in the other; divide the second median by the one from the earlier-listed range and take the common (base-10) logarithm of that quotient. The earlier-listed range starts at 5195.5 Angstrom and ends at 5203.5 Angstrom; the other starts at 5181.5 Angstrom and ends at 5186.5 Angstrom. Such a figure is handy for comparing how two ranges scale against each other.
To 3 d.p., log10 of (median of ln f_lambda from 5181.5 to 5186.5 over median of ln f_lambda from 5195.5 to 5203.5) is -0.011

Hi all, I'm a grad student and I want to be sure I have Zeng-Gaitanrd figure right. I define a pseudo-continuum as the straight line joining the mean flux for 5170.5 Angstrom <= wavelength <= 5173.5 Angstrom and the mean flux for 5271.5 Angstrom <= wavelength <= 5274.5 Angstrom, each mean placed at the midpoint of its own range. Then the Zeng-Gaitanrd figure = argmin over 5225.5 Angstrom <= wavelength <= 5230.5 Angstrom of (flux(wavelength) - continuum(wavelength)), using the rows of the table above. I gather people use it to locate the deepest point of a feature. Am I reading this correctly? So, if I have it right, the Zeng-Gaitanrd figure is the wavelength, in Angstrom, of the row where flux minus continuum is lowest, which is 5230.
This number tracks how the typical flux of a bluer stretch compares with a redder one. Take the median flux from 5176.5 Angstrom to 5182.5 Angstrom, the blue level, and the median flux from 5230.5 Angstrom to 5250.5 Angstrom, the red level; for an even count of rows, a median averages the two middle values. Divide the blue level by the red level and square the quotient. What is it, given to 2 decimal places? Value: 0.55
